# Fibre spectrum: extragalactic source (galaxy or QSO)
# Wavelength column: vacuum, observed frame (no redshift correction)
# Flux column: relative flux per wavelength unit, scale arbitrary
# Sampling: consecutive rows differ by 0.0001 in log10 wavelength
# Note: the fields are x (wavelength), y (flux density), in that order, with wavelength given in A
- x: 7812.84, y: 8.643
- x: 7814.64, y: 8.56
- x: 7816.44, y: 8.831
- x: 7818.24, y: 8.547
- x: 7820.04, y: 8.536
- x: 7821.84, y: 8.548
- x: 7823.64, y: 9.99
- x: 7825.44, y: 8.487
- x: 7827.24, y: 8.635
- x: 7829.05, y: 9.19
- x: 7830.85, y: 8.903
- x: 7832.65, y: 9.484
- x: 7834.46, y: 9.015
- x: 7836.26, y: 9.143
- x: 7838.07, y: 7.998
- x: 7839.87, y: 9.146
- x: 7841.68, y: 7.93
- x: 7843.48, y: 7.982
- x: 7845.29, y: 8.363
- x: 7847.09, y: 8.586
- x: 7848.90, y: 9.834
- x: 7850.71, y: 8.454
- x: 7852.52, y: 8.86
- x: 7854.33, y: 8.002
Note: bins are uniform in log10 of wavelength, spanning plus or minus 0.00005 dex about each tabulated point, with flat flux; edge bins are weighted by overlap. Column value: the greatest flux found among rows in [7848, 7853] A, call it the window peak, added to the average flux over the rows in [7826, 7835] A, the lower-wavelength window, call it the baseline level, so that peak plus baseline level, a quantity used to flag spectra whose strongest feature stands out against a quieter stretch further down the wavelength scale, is 18.9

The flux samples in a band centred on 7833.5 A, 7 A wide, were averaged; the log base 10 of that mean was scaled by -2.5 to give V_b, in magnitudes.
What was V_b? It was -2.40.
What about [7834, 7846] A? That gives -2.32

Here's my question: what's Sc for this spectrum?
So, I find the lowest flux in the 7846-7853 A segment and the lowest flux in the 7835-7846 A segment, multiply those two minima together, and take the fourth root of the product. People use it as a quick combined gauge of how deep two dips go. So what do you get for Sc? 2.86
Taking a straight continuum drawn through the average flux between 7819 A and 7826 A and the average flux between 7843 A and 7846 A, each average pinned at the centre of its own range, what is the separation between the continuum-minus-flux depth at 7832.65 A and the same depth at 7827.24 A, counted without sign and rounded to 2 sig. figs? 1.0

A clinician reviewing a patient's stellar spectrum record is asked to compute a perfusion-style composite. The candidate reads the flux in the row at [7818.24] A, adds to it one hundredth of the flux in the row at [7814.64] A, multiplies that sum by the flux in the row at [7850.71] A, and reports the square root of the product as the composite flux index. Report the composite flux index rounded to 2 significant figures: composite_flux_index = 8.5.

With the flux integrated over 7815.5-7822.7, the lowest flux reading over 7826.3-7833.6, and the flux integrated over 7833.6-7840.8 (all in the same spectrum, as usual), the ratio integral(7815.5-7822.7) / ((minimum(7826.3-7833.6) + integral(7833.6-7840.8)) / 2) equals 1.72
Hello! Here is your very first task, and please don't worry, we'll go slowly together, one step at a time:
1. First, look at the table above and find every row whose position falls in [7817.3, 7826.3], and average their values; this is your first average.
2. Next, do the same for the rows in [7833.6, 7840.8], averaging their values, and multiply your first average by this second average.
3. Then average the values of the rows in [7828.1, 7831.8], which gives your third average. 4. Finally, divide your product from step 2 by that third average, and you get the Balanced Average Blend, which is 8.61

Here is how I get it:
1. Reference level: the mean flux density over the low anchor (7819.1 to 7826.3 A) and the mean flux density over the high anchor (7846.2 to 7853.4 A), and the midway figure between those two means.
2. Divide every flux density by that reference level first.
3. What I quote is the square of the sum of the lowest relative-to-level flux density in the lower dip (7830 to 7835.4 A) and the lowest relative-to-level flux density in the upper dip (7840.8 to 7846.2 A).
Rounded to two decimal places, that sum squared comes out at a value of 3.57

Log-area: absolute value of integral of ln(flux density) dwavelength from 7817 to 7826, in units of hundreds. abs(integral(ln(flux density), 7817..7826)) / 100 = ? 0.196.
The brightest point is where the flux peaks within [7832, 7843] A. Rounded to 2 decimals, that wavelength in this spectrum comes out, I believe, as 7832.65 A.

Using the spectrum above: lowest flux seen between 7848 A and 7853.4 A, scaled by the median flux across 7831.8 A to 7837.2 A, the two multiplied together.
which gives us 77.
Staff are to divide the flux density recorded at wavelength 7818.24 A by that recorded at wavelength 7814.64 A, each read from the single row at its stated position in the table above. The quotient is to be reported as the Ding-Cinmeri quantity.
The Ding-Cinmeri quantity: 0.998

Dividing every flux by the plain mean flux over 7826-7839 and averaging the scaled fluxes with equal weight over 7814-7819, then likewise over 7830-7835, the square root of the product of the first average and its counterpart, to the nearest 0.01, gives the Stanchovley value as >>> 1.00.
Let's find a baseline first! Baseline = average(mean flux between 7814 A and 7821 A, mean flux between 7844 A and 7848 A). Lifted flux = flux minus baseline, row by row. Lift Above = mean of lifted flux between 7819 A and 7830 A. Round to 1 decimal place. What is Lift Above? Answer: 0.4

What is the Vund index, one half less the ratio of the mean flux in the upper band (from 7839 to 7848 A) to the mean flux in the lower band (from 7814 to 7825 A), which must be -0.45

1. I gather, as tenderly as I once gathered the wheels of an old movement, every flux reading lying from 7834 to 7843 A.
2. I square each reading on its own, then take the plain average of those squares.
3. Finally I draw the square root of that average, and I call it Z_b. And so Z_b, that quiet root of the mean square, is 8.66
